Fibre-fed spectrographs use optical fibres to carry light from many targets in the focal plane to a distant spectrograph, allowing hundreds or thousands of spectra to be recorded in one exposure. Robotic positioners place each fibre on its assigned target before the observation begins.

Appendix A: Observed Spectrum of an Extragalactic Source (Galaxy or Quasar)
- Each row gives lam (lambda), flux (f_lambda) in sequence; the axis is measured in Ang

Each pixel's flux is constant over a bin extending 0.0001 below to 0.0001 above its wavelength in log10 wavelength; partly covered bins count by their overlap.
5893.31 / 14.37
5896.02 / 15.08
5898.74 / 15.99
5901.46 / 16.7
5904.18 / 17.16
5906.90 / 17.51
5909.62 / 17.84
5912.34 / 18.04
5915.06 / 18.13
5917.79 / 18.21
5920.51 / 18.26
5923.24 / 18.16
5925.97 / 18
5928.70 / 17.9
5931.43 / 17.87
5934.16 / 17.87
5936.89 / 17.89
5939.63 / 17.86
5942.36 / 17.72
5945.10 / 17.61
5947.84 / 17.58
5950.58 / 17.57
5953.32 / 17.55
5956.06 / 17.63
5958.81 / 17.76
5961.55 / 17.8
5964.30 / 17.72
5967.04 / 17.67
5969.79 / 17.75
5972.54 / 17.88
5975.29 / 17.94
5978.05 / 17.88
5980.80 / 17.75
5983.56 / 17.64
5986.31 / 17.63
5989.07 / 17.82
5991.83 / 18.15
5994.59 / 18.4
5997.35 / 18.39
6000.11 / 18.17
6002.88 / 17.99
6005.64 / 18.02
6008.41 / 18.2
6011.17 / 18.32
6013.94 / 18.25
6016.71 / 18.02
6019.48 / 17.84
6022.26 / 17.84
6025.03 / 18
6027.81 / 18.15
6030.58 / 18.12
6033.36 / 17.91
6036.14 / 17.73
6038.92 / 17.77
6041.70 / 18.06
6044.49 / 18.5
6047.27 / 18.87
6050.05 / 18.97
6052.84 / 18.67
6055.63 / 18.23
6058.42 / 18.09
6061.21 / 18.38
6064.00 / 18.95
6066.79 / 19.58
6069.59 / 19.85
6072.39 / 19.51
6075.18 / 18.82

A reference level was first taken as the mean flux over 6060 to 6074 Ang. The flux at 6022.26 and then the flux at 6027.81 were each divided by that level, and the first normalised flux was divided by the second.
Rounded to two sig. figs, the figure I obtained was 0.98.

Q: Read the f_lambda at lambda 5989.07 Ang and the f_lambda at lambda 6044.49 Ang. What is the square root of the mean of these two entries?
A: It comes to 4.26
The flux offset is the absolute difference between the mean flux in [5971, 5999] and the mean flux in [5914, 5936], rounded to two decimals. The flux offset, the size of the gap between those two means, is 0.10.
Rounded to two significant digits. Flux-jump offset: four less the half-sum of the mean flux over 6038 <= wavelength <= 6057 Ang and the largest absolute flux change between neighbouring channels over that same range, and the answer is -5.4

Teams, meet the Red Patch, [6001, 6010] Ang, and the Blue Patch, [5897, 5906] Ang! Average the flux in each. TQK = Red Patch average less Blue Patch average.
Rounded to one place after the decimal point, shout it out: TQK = 1.5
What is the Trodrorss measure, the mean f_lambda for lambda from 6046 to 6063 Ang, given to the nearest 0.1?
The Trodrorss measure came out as 18.5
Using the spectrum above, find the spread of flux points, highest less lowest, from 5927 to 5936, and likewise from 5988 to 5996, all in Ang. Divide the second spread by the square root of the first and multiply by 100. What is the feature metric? 335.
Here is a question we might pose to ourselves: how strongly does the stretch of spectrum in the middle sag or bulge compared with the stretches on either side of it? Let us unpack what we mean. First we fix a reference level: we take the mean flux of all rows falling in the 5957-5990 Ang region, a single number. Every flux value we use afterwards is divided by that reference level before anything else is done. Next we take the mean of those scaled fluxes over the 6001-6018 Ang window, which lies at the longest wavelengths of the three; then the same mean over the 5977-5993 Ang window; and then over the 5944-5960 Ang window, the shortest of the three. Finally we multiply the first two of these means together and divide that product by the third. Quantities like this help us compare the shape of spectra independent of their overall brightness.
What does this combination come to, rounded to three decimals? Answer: 1.032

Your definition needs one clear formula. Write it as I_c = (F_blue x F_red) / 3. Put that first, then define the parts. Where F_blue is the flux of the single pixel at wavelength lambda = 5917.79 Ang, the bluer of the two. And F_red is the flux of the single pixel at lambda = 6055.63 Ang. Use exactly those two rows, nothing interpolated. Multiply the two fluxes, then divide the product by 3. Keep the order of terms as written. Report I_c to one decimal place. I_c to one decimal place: 110.7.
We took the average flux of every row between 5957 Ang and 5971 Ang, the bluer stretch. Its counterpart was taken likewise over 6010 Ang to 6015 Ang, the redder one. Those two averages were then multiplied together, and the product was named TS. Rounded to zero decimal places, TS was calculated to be 324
